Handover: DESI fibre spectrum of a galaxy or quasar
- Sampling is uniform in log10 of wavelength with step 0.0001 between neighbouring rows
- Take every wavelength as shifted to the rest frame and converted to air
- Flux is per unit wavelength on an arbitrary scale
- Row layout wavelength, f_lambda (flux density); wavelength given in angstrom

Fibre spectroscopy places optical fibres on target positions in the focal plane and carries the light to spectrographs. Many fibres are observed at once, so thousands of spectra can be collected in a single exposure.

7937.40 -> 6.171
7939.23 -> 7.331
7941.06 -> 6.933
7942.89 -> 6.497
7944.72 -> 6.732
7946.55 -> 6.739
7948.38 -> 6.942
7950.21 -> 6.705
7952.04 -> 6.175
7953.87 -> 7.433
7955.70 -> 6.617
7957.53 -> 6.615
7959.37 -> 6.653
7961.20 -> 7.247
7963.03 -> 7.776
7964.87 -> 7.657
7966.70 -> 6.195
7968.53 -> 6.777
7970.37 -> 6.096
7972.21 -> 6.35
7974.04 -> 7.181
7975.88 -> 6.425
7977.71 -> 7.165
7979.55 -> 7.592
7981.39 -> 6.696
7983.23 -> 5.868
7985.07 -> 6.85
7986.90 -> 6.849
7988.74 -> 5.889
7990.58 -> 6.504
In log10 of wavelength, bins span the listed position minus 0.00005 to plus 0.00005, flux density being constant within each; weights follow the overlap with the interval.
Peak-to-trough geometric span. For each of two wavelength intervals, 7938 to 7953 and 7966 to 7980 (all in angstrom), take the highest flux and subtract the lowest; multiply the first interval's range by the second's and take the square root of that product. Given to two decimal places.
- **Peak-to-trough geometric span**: 1.32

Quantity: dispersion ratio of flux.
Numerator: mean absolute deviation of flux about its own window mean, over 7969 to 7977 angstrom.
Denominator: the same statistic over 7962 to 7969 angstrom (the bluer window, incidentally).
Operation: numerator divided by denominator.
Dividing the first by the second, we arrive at 0.5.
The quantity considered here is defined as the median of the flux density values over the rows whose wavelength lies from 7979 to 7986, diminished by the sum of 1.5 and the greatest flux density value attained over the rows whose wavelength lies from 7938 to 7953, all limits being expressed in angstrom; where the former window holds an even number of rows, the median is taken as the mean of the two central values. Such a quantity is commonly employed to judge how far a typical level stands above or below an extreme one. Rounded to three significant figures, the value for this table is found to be -2.06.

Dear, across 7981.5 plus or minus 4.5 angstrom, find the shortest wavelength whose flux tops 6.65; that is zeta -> 7977.71 angstrom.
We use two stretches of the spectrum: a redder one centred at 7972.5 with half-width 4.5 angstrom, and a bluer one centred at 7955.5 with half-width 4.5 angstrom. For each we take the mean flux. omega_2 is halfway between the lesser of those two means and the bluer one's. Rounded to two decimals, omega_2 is 6.63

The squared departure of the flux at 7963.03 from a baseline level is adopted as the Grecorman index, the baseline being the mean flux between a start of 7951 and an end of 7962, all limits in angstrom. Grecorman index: 1.0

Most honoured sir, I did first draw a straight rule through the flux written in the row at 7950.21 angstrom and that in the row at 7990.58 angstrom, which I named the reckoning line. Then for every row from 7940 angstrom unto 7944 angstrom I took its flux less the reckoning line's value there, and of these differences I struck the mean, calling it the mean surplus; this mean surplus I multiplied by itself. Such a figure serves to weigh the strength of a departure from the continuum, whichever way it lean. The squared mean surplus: 0.00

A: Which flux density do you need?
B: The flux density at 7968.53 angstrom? 6.777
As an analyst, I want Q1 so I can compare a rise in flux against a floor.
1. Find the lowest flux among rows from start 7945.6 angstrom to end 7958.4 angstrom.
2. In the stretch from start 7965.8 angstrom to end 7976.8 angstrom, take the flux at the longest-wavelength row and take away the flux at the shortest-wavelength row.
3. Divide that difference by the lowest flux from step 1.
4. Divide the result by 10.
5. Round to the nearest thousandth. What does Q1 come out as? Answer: 0.004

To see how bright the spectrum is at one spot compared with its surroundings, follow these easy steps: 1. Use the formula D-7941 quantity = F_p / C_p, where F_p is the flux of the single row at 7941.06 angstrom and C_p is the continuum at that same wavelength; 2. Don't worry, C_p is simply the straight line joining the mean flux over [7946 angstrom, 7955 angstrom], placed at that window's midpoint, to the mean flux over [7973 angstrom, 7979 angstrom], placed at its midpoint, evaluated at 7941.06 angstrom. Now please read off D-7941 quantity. 1.03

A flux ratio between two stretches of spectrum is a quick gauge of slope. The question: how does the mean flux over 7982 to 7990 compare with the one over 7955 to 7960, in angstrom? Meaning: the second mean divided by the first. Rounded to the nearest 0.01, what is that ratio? 1.04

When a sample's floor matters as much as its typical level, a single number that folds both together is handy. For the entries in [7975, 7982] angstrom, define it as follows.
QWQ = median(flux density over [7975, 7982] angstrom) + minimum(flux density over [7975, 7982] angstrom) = 13.4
